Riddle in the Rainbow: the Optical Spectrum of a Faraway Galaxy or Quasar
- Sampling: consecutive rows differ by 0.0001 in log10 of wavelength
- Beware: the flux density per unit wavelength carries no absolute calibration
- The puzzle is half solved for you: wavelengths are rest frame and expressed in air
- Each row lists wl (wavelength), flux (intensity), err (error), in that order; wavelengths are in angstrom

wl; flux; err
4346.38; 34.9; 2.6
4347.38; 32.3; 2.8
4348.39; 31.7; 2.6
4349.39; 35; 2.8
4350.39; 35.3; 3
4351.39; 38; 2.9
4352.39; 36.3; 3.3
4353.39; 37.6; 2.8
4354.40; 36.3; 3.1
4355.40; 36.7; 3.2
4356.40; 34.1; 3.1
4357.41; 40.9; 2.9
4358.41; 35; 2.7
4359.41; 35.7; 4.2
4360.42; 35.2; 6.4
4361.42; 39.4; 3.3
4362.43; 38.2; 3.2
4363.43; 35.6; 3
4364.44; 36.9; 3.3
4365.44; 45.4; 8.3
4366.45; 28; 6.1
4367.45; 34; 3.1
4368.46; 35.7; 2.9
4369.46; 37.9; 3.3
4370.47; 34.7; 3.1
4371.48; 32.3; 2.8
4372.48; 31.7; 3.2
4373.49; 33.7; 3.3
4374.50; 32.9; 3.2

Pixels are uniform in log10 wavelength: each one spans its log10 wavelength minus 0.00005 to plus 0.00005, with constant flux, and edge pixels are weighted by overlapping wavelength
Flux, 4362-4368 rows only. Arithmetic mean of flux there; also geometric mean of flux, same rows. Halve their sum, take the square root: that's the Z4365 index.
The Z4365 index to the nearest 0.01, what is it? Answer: 6.01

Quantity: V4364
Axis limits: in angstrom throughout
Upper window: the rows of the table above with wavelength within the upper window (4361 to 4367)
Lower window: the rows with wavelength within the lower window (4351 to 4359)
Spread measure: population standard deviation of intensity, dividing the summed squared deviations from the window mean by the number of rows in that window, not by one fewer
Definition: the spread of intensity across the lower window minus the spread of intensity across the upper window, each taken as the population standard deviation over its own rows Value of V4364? -3.2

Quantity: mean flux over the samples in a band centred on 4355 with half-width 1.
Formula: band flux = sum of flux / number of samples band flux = 36.5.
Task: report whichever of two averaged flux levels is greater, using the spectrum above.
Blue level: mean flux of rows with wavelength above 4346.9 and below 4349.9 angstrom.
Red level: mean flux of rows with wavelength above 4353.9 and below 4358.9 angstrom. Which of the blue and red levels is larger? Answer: 36.6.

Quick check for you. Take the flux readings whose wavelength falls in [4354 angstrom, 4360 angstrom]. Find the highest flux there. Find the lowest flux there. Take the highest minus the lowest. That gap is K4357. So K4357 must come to 6.8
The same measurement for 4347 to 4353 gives 6.3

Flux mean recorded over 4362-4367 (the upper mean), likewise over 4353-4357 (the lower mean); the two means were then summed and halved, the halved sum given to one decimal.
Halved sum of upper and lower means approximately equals 36.5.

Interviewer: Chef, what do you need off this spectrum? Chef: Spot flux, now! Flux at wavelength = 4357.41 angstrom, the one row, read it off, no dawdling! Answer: 40.9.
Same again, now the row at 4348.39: 31.7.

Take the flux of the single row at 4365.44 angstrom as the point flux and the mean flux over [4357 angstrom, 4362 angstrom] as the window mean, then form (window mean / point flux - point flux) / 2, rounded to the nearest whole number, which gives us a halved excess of -22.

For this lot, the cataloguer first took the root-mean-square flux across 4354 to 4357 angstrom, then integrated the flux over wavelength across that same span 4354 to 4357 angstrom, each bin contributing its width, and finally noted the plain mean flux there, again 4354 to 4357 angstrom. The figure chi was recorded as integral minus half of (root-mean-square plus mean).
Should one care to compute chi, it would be 71.7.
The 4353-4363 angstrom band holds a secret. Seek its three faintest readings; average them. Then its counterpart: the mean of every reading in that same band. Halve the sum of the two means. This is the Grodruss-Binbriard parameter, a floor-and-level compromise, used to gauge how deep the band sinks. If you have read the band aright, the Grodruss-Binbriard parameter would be 36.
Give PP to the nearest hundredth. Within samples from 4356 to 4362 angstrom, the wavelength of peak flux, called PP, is 4357.41 angstrom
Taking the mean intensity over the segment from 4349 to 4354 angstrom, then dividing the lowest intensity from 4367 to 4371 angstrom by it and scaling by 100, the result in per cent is 93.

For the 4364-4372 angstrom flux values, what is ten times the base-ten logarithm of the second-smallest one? 15.1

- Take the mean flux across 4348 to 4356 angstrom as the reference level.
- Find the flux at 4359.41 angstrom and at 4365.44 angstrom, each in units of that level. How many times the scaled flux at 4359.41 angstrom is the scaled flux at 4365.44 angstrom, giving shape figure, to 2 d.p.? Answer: 1.27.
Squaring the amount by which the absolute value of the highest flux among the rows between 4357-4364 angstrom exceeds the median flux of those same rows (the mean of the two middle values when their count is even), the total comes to 27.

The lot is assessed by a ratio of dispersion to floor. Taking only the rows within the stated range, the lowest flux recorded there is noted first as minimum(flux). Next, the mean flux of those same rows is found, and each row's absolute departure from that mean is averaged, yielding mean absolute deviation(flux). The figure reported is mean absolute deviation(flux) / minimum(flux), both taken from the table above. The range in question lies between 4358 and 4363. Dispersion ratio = 0.05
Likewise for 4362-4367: 0.14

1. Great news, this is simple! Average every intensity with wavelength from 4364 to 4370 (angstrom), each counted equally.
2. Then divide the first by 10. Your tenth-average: 3.63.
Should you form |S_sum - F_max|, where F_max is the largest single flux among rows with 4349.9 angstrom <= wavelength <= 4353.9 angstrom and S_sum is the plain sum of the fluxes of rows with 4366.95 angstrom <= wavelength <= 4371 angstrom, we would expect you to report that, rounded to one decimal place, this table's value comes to 104.3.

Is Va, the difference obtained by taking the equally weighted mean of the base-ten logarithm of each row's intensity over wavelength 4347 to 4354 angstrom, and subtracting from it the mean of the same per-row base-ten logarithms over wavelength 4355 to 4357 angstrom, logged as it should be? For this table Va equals -0.003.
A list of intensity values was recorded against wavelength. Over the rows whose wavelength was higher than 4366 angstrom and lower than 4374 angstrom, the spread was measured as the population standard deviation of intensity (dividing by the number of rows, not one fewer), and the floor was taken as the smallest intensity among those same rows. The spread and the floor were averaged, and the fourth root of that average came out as 1.98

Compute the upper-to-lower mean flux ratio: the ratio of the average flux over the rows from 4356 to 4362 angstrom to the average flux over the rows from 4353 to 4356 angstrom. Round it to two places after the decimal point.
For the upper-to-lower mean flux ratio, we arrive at 1.00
